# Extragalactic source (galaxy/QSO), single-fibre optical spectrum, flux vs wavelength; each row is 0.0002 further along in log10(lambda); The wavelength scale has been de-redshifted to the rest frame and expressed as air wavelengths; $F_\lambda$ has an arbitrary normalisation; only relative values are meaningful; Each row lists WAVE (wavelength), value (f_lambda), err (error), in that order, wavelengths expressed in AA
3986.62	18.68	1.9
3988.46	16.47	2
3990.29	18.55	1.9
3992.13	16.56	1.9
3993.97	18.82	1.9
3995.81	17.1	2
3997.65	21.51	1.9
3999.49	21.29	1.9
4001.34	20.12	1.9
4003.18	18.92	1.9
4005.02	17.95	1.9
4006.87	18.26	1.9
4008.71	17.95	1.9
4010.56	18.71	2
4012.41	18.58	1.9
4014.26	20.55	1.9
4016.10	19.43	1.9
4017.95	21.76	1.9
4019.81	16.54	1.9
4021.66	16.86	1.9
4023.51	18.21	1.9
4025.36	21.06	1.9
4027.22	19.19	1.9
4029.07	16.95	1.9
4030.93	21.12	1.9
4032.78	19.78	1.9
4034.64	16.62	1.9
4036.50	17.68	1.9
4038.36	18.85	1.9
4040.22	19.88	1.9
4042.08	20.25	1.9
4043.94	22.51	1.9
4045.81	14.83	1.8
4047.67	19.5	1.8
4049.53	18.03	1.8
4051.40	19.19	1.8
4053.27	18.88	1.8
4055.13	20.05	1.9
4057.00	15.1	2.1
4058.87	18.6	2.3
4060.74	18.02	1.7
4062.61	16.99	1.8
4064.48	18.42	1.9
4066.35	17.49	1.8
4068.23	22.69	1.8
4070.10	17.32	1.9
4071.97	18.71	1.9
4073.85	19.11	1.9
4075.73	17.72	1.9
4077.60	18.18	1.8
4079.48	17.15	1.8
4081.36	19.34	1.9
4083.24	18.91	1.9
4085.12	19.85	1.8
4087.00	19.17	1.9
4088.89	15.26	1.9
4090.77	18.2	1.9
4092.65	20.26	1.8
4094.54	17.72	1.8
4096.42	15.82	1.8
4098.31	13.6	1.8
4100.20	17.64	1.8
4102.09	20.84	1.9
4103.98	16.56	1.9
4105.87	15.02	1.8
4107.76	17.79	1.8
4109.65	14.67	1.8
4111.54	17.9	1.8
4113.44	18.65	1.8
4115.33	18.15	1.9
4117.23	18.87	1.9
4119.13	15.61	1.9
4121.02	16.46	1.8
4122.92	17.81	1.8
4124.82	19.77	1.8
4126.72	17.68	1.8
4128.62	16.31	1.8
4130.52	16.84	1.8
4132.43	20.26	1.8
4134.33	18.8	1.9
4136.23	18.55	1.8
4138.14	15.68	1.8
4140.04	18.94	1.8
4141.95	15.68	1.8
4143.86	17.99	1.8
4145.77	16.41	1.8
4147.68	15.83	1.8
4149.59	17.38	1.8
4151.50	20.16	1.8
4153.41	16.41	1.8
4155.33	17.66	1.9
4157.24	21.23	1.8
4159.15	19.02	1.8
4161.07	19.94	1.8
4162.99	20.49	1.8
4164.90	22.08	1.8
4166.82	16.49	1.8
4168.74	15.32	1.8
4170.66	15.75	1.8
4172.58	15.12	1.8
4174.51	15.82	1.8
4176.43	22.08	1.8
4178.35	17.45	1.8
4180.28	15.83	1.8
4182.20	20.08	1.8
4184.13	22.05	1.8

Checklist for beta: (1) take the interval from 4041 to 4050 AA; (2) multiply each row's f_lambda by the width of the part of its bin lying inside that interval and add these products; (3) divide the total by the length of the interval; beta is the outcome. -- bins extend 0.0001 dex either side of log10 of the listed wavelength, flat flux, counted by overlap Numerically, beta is 19.1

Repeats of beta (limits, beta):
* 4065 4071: 19.1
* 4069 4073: 18.3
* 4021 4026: 18.7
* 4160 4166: 20.7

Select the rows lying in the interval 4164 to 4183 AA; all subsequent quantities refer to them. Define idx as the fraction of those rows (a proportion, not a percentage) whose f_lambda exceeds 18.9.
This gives 0.30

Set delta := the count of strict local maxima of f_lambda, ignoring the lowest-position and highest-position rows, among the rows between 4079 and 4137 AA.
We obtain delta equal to 9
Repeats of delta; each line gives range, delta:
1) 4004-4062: 11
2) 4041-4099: 12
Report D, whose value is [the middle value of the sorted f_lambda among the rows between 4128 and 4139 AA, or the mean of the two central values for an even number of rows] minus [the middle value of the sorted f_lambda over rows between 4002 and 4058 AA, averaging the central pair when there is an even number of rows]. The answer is -1.2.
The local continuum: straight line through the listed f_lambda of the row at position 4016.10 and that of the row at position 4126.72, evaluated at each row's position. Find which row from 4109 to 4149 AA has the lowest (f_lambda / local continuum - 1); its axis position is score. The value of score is 4109.65 AA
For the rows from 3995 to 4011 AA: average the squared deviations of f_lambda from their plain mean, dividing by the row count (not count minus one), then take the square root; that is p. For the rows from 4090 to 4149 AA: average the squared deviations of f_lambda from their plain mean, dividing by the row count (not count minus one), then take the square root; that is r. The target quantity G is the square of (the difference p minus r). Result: 0.065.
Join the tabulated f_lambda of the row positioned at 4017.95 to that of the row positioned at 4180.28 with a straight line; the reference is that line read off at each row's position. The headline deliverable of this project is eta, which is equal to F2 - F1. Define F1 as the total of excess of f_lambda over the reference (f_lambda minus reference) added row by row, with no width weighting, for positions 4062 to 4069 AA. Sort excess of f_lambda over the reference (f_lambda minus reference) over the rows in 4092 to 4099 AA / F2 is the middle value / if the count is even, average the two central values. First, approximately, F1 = -4.5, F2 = -2.2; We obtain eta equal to 2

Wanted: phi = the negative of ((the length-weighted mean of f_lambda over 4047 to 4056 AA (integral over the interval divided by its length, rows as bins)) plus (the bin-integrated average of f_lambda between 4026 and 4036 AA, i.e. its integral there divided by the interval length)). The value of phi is -37.9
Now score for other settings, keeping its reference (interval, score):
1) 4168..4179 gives 4172.58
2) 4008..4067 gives 4045.81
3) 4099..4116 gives 4109.65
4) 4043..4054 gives 4045.81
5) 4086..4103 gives 4098.31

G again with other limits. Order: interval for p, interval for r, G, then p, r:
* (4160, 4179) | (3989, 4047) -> 0.759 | 2.67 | 1.80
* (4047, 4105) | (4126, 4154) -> 0.076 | 1.77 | 1.49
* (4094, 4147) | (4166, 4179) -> 0.314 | 1.69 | 2.25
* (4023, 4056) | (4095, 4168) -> 0.029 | 1.76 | 1.93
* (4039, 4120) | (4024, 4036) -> 0.027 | 1.95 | 1.79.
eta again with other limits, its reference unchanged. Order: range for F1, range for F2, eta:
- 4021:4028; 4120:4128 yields 11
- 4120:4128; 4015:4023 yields -4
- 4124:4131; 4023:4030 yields -2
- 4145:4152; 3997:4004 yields -4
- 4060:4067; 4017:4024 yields 5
